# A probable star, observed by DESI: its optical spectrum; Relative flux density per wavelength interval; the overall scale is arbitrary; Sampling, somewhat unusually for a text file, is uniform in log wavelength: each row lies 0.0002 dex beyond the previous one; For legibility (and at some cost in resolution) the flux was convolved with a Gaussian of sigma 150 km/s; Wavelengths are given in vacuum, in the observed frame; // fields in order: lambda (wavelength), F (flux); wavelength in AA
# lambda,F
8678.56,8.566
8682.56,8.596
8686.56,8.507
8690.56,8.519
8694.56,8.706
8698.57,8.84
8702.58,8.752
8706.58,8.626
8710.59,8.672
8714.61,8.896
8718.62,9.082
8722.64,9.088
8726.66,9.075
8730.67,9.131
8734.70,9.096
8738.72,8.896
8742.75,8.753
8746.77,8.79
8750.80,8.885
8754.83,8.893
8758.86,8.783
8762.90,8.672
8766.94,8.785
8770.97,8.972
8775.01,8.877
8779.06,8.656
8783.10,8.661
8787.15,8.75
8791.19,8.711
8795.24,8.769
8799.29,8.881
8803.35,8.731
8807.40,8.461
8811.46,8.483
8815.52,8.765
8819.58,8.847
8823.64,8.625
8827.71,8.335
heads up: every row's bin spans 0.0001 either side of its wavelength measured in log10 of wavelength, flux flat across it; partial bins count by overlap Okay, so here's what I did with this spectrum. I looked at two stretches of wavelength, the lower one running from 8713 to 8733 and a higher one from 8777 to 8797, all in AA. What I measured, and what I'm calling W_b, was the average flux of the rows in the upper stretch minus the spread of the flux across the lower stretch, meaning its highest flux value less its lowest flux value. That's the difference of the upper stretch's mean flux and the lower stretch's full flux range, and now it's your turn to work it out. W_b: 8.47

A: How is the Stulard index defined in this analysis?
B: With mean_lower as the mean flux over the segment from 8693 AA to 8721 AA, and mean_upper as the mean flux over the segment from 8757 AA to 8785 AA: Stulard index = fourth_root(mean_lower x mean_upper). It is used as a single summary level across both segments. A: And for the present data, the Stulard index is 2.964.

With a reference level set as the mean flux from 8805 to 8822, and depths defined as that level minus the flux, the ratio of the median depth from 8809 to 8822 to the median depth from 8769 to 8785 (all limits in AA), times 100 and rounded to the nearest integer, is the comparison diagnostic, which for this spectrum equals 97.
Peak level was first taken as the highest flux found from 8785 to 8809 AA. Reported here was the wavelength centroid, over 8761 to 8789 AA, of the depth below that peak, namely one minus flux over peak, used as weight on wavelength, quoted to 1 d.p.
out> 8776.7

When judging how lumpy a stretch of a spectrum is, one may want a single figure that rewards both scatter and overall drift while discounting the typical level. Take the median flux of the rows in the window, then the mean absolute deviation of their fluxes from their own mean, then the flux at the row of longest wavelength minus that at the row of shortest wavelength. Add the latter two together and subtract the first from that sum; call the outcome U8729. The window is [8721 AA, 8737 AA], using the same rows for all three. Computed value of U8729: -9.1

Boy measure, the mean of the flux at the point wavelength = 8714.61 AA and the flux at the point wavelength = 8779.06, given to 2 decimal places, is 8.78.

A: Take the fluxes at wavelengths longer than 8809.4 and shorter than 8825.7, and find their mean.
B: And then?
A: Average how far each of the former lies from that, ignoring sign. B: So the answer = 0.13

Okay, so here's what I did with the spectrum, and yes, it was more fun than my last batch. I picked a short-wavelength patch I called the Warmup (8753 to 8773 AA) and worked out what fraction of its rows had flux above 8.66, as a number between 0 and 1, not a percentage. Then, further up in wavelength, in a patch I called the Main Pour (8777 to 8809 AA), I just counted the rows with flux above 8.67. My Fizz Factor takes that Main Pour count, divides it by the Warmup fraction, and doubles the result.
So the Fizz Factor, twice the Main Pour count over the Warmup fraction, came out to 10.0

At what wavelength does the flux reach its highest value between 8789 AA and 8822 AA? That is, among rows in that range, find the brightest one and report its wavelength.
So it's 8799.29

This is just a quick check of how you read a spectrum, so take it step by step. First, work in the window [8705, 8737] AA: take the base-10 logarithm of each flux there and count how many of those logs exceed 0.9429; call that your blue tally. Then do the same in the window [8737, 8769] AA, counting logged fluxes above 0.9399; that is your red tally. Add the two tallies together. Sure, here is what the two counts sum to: 13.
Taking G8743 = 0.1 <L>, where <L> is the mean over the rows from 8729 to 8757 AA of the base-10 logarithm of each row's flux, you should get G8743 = 0.0950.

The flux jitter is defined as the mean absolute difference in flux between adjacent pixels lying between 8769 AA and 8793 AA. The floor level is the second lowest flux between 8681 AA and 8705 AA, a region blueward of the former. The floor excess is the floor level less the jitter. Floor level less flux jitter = 8.43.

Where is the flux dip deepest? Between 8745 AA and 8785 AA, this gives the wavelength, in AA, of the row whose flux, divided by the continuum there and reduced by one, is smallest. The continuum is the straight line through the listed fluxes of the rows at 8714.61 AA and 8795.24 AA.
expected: 8762.90 AA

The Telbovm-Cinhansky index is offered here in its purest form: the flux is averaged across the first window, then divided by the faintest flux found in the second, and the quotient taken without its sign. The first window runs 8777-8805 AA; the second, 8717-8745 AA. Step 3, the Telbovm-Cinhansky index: 0.998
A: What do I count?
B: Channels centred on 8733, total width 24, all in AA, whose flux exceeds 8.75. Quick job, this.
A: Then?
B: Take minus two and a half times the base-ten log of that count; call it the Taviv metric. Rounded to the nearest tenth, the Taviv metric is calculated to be -1.9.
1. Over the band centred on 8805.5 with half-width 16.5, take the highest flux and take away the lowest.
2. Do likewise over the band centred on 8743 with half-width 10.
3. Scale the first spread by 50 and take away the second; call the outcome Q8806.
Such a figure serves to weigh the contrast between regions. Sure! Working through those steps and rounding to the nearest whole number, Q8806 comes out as 21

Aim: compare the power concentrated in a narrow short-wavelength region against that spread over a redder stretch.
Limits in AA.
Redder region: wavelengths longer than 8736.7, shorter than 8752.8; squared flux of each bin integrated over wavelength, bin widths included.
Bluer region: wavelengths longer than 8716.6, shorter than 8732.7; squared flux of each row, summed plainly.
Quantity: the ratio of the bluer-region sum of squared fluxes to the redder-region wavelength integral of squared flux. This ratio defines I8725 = 0.263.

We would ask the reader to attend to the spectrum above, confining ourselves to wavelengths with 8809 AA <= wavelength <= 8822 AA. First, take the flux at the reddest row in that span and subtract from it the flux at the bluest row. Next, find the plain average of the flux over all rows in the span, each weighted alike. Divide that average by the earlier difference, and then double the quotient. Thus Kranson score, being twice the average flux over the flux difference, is 48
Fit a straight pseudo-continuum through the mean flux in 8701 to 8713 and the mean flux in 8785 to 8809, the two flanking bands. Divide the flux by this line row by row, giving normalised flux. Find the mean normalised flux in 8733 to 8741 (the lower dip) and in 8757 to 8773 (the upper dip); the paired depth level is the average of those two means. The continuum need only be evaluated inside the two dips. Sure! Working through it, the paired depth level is 1.02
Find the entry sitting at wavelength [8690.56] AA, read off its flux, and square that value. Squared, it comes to 72.6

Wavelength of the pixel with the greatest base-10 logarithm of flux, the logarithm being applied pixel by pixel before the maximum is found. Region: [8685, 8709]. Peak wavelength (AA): 8698.57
